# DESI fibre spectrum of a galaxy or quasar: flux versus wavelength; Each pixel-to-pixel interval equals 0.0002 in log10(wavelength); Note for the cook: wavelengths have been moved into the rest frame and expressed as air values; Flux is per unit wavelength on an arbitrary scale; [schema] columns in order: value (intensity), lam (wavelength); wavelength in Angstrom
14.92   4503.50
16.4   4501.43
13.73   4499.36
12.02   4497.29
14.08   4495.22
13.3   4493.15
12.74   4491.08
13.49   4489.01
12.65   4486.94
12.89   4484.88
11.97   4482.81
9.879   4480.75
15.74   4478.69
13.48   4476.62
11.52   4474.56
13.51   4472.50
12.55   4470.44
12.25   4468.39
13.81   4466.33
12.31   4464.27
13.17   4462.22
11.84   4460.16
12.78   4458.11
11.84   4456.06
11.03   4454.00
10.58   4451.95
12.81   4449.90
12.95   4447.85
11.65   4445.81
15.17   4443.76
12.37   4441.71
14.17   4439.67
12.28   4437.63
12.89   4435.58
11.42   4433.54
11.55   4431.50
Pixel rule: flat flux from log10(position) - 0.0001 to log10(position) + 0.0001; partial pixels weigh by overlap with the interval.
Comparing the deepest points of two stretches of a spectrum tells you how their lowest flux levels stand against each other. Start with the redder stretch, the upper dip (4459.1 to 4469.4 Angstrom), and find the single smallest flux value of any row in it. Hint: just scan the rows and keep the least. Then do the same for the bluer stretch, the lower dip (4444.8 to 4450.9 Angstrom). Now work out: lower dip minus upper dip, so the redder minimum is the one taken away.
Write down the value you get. -0.2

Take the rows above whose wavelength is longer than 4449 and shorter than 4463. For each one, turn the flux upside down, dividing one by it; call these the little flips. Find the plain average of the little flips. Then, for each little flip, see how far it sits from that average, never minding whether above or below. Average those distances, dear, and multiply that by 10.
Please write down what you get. 0.05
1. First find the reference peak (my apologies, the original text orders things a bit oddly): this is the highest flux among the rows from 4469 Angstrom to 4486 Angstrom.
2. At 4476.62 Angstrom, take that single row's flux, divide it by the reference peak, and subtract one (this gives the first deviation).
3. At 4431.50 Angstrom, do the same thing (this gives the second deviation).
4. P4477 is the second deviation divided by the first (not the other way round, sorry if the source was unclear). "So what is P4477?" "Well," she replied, 1.9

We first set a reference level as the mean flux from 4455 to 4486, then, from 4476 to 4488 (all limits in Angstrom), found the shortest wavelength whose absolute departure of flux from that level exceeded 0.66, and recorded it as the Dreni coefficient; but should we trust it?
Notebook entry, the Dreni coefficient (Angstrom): 4476.62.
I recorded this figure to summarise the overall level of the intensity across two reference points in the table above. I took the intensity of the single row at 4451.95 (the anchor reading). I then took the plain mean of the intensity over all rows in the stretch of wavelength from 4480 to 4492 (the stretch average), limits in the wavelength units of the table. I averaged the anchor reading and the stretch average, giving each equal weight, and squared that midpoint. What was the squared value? 131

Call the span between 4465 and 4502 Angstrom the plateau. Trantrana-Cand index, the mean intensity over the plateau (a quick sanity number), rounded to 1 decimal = 13.1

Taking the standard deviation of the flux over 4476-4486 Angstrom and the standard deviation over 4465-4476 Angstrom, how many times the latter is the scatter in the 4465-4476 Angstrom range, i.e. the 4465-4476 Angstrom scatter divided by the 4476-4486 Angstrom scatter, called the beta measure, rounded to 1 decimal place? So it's 0.4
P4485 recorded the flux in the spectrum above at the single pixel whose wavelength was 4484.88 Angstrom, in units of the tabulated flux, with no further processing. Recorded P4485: 12.89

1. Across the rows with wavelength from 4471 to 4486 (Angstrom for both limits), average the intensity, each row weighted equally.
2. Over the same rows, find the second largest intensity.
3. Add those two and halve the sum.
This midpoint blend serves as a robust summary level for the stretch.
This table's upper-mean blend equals 13.1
